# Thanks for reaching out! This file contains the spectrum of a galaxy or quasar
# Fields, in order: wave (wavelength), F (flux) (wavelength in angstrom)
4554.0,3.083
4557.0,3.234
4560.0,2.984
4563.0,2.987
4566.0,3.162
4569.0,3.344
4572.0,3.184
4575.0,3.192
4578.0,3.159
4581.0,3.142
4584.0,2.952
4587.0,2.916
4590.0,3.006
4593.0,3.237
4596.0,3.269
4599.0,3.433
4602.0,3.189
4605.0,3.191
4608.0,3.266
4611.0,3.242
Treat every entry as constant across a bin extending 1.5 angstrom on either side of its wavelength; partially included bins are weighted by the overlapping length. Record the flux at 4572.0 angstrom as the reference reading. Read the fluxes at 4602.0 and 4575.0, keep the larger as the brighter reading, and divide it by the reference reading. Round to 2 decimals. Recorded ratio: 1.00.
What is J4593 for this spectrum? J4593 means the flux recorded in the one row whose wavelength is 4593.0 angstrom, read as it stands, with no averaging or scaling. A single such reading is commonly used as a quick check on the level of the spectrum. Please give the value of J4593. 3.237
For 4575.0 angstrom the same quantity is 3.192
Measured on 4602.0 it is 3.189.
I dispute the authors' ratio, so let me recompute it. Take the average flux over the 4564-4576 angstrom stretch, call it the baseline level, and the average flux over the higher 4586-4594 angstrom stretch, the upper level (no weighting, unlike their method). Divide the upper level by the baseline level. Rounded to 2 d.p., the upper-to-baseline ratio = 0.95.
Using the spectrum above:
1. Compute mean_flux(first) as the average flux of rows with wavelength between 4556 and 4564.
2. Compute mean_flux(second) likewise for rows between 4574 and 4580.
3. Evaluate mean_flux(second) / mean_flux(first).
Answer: 1.035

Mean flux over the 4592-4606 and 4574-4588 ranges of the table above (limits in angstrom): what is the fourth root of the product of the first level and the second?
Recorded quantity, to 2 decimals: 1.78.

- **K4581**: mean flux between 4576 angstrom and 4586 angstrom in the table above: 3.08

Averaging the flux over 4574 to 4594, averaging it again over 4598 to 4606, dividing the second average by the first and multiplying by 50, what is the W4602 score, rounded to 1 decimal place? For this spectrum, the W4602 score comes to 53.0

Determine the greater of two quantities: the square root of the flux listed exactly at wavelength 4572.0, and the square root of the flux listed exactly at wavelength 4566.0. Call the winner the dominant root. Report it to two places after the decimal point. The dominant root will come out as 1.78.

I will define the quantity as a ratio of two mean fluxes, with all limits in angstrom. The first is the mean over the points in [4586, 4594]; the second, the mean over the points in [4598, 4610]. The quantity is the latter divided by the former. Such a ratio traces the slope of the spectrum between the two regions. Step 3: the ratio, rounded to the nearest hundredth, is 1.07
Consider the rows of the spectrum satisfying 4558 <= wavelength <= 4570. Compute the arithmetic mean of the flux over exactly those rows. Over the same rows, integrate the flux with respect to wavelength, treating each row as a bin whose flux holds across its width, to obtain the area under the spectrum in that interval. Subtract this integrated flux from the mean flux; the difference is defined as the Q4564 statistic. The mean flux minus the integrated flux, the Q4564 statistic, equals -34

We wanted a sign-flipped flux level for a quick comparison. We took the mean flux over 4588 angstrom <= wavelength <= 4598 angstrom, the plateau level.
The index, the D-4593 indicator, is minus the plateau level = -3.17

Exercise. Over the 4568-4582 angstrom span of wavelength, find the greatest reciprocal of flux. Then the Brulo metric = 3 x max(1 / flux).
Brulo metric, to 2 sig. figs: 0.95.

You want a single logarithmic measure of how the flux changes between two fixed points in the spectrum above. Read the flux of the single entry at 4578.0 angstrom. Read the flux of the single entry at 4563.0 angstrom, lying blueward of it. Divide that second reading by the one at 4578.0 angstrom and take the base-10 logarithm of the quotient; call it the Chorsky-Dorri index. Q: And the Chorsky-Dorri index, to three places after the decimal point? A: -0.024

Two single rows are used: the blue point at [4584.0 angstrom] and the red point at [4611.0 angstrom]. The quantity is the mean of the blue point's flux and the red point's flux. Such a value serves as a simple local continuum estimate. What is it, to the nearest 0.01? 3.10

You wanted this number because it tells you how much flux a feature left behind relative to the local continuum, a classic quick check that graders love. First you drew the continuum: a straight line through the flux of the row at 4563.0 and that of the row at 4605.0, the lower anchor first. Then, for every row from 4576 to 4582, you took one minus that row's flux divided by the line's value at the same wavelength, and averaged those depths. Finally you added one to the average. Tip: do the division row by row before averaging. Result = 0.97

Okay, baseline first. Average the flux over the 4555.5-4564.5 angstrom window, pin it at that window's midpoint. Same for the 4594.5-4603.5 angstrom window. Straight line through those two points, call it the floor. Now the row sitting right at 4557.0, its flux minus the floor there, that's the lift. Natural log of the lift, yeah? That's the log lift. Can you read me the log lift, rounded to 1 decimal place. -1.7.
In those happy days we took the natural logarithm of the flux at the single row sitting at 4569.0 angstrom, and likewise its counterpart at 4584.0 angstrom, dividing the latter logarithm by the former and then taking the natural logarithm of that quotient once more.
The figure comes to -0.11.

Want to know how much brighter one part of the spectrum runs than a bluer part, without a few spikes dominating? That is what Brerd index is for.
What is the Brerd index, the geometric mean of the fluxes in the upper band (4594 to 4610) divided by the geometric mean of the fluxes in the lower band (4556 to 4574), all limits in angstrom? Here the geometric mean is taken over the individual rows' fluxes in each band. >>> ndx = 1.04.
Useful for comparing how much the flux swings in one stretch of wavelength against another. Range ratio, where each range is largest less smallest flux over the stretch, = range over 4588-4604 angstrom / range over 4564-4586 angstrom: 1.1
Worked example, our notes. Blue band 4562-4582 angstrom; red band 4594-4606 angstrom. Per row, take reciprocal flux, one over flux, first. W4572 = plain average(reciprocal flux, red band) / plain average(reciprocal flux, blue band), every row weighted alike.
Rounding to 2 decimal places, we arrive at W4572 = 0.97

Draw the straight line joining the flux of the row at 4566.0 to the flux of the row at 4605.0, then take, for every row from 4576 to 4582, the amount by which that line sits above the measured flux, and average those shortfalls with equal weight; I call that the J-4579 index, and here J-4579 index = 0.02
